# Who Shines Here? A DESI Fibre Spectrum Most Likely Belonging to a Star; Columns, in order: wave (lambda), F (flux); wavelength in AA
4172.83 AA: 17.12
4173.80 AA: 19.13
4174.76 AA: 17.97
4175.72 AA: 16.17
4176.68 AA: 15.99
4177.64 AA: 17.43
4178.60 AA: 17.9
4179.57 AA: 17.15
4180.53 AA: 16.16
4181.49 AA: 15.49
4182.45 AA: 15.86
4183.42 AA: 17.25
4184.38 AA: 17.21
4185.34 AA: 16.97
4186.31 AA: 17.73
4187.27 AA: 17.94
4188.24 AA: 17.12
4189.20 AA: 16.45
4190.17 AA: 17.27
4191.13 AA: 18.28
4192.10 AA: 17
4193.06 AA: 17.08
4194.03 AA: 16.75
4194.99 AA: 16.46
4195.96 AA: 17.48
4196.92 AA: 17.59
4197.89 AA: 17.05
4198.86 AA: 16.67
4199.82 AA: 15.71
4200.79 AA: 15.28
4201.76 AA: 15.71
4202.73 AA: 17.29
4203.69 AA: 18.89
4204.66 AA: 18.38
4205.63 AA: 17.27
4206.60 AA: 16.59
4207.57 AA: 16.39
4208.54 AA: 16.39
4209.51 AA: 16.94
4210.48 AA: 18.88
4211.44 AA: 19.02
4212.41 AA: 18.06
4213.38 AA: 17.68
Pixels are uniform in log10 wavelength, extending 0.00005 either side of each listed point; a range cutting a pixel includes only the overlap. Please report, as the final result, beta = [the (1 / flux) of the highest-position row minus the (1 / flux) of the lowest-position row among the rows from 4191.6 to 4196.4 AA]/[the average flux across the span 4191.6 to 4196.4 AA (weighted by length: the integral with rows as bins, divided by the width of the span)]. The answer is -0.0001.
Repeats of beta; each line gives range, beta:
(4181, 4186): -0.0003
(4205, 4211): -0.0003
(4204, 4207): 0.0003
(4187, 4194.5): 0.0002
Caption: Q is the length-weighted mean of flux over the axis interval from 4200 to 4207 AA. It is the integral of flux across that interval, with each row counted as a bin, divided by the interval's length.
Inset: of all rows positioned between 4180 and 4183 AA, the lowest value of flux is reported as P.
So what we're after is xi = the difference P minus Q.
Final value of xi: -1.5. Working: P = 15.49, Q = 17.0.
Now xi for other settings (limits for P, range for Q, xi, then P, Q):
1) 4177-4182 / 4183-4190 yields -1.7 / 15.49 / 17.2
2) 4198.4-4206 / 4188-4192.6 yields -2.0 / 15.28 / 17.2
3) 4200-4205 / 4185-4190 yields -1.9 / 15.28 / 17.2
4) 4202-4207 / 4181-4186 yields 0.0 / 16.59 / 16.6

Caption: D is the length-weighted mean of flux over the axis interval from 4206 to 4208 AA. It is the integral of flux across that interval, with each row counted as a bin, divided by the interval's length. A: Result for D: 16.5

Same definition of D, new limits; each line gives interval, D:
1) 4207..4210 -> 16.6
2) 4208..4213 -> 17.9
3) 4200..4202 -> 15.5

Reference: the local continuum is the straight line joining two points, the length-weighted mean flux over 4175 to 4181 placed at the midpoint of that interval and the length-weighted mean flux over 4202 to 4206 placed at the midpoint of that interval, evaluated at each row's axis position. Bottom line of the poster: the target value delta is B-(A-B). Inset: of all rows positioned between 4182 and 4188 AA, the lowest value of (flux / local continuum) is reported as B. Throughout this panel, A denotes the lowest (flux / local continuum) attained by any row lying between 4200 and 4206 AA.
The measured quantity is 1.00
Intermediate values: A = 0.86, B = 0.932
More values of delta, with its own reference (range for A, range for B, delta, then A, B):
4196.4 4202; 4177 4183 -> 0.96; 0.86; 0.912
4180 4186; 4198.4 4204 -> 0.81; 0.91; 0.862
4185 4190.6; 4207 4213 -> 0.87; 0.95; 0.909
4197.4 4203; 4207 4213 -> 0.96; 0.86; 0.909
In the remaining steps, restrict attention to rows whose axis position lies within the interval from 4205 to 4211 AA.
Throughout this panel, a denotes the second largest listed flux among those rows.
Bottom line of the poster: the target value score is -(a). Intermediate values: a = 17.27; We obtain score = -17.3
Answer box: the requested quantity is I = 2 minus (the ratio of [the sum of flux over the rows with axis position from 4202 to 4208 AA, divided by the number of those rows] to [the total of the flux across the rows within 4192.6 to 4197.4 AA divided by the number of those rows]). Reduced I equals 0.98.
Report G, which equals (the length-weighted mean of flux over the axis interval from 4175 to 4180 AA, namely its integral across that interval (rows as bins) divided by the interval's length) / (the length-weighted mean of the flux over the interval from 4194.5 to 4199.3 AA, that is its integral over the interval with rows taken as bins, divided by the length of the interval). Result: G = 1.00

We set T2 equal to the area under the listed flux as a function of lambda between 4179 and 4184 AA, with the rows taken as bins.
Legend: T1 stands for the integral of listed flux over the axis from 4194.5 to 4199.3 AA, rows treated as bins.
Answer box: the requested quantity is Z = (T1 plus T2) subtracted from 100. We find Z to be -64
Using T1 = 82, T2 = 82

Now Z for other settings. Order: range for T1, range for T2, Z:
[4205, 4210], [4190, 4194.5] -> -61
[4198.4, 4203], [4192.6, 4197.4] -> -56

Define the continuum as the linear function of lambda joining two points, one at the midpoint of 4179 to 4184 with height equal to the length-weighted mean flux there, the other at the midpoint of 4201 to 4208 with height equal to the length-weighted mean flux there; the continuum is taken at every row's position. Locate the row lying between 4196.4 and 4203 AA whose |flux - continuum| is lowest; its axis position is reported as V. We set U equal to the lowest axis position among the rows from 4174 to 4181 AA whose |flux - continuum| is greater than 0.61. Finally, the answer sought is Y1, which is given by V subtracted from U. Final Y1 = -23.1 AA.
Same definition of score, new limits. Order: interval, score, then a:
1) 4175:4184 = -17.4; 17.43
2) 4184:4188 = -17.7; 17.73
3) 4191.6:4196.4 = -17.1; 17.08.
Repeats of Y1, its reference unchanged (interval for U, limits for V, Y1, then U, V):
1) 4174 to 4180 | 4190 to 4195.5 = -19.3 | 4174.76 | 4194.03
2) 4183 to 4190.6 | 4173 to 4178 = 7.7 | 4183.42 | 4175.72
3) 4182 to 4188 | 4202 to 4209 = -22.2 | 4183.42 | 4205.63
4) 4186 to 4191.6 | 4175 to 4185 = 10.6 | 4186.31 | 4175.72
